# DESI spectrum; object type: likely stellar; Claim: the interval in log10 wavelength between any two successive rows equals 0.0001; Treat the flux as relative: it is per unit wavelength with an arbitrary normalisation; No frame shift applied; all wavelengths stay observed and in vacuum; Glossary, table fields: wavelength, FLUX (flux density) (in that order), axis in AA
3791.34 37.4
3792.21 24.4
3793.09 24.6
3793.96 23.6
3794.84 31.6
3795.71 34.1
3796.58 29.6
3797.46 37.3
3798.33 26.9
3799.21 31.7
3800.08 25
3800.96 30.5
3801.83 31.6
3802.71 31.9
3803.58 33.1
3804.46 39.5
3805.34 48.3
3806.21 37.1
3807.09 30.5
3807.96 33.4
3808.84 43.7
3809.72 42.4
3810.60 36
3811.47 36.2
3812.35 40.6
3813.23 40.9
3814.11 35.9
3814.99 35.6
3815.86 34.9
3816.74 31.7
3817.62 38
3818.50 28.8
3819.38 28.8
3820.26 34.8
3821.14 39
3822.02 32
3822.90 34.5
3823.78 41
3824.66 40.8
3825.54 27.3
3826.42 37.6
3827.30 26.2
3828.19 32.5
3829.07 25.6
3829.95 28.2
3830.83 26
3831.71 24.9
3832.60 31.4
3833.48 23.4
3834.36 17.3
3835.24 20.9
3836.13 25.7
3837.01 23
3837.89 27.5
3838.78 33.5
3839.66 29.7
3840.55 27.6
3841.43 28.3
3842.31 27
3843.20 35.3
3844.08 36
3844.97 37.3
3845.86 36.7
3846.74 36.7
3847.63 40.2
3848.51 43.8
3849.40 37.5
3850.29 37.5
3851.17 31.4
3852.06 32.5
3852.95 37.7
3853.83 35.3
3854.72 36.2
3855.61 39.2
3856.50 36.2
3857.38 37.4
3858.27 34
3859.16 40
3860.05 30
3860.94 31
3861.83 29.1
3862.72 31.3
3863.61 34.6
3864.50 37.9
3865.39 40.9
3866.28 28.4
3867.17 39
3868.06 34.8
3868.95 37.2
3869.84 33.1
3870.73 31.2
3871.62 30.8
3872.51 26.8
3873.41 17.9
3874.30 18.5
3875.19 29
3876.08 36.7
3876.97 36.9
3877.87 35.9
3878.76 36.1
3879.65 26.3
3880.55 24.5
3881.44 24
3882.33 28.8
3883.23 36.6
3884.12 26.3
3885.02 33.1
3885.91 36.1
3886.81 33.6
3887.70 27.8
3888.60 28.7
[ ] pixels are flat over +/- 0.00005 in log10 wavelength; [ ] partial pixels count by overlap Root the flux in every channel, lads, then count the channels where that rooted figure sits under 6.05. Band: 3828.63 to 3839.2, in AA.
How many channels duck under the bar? 12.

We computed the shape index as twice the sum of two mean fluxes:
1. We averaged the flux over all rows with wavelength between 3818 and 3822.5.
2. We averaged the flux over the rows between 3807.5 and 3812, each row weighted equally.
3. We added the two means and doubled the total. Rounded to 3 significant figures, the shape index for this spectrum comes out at 142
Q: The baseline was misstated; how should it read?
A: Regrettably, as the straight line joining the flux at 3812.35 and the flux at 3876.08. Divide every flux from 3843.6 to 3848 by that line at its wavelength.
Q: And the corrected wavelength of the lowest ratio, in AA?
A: 3844.08 AA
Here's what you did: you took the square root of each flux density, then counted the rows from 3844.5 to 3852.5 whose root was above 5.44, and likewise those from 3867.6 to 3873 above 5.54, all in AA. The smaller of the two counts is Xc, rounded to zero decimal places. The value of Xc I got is 5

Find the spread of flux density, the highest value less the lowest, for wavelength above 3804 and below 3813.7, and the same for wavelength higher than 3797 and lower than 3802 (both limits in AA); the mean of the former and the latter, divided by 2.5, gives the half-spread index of 6.02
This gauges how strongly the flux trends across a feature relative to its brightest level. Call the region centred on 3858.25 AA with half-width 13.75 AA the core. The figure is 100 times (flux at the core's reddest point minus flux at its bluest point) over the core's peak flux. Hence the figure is -15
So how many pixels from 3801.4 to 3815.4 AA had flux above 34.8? 11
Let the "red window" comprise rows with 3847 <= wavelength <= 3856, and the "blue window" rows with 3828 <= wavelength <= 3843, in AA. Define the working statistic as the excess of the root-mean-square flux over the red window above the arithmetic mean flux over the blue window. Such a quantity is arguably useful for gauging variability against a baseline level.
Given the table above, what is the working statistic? 11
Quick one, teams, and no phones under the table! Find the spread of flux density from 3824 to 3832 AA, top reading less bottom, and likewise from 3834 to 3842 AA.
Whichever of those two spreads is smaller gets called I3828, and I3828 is 15.9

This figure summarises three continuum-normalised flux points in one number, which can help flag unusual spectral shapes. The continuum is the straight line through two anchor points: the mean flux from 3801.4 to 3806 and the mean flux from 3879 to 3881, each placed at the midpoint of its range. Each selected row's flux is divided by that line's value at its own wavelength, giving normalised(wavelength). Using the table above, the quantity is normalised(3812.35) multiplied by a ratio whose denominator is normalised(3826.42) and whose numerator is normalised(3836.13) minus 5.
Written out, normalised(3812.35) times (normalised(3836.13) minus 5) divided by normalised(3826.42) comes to -4.3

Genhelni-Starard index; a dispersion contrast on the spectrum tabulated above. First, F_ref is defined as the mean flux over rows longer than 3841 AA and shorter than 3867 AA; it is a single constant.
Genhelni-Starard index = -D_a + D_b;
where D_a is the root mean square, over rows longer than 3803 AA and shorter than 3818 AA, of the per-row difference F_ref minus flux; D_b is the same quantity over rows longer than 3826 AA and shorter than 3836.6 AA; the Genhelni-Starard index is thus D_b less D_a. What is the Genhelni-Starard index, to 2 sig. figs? 4.9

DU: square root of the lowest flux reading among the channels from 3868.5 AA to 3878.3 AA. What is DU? 4.2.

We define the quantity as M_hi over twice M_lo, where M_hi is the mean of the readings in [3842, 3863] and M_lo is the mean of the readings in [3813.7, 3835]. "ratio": 0.56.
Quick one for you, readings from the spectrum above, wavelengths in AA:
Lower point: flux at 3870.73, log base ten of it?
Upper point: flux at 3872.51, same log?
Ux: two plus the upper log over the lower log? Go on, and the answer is 2.96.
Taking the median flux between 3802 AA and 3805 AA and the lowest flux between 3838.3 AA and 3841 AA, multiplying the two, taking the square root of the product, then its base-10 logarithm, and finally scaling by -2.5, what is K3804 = -3.70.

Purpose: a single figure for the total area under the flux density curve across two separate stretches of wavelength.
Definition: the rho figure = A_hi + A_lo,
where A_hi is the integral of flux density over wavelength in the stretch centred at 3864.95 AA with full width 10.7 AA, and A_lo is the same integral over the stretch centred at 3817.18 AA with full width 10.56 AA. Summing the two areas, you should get 733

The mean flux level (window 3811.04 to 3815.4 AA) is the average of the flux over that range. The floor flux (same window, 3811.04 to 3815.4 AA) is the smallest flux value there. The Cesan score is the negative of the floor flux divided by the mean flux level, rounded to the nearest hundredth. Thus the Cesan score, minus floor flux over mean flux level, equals -0.94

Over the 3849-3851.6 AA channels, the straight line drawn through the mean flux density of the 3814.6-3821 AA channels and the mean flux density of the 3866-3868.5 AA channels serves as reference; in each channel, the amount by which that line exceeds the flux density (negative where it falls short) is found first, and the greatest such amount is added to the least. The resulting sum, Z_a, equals -1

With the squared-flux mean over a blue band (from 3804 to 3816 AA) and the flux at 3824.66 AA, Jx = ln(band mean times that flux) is 11.0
